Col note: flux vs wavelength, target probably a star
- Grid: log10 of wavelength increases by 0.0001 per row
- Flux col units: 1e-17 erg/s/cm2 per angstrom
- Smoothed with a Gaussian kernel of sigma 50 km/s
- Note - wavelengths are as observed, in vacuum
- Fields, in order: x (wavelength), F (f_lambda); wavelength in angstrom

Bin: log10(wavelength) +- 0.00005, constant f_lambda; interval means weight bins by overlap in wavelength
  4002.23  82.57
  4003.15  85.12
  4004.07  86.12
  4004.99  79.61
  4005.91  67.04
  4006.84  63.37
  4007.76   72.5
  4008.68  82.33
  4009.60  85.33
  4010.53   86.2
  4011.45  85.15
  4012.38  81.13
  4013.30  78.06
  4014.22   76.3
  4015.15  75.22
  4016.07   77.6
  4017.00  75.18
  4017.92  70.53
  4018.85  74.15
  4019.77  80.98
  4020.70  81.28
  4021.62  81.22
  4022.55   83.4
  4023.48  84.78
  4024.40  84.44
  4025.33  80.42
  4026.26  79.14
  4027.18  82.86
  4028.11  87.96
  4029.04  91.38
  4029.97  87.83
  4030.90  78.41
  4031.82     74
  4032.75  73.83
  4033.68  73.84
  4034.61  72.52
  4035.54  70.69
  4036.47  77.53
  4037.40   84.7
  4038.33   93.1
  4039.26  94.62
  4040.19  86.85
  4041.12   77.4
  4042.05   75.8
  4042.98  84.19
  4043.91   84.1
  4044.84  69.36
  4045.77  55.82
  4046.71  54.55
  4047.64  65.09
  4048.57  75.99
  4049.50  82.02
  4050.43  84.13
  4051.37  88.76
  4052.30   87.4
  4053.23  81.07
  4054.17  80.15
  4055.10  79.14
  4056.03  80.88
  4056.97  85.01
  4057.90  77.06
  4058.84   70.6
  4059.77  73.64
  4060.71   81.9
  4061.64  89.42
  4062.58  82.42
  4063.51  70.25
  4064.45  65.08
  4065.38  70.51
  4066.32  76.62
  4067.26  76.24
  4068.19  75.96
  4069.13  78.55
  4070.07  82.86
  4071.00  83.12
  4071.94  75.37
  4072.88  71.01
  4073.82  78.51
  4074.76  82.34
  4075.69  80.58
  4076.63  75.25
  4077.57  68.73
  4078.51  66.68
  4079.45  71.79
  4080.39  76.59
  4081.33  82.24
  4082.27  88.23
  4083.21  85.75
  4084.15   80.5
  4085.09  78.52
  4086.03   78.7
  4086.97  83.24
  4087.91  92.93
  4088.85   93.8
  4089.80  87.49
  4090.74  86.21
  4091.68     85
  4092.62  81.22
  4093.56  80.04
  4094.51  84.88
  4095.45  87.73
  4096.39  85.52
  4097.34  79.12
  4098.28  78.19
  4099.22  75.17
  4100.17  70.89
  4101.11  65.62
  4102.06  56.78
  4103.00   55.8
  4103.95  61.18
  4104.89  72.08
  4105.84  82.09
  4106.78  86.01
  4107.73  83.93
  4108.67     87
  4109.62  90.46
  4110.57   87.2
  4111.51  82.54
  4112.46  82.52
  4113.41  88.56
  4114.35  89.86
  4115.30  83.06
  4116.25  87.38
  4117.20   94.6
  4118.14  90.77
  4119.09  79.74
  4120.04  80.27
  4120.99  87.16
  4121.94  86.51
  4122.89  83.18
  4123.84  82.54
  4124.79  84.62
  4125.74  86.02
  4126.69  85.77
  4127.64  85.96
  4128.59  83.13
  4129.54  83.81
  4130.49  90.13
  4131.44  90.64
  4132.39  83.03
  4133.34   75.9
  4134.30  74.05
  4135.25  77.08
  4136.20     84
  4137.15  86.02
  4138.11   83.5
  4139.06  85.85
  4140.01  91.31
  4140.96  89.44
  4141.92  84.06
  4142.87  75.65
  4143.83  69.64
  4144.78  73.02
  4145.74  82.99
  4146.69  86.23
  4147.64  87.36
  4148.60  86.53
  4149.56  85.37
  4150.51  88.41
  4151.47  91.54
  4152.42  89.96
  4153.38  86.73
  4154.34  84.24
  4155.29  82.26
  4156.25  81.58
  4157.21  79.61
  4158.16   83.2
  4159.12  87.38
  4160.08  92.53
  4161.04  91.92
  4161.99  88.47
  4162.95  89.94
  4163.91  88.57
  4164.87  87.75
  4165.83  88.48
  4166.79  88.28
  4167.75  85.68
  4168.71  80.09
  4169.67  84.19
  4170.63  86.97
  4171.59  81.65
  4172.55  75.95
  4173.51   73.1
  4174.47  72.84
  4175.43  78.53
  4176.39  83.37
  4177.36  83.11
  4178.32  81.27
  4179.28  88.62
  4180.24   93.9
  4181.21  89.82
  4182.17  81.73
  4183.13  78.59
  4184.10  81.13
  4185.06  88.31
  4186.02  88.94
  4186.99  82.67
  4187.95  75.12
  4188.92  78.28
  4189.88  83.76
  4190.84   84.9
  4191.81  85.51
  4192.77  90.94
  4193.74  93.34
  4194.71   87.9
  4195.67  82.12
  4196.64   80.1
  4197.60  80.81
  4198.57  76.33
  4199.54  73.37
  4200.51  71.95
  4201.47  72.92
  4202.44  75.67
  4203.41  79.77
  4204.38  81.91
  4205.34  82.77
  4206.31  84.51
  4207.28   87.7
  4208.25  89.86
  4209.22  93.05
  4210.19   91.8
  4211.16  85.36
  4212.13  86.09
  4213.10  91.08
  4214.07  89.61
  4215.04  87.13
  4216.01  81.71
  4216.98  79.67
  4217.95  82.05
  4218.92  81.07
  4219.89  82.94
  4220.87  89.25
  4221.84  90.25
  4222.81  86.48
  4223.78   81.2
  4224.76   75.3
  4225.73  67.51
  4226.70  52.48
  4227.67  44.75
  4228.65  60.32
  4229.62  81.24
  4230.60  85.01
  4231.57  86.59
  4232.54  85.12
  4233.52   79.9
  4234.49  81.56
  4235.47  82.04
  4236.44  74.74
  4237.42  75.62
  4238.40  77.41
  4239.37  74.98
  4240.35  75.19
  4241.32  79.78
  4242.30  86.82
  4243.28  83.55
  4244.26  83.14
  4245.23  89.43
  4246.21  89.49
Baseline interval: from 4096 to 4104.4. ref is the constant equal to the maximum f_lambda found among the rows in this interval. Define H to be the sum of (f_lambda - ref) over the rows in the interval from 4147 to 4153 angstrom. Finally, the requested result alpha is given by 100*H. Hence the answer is 1605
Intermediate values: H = 16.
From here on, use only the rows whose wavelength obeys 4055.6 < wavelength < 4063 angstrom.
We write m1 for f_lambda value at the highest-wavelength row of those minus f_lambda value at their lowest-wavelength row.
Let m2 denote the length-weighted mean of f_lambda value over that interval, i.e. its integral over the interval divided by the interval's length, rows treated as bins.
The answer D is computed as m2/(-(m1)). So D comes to -52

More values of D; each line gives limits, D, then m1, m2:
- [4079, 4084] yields -6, 14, 81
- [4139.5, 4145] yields 4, -18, 81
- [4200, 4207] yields -6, 13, 79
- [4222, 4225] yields 7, -11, 82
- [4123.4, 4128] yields -25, 3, 85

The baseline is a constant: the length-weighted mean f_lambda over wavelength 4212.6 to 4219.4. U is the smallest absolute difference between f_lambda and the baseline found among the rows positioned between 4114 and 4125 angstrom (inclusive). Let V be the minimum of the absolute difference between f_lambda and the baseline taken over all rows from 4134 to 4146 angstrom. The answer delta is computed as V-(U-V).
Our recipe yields 1.2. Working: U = 0.06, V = 0.6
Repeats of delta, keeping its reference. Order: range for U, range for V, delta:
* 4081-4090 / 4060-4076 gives 2.0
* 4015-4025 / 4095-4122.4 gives 1.4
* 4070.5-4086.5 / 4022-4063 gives -1.0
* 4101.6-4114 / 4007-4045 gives -0.7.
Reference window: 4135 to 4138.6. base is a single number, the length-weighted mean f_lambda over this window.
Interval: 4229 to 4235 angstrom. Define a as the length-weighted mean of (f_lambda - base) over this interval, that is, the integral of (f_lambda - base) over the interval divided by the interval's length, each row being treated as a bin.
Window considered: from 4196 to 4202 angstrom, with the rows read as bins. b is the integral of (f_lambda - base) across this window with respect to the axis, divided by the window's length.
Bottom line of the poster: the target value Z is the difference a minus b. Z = 6.6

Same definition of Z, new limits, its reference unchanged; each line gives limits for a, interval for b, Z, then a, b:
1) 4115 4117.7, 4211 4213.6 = 0.9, 6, 5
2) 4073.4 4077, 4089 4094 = -5.4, -4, 2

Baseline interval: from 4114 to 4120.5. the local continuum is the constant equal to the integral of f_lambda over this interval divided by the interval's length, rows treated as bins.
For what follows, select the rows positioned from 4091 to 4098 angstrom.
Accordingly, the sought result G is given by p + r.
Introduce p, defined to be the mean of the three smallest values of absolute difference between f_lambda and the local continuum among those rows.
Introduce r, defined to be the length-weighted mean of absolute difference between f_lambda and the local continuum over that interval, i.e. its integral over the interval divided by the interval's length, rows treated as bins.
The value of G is 4.7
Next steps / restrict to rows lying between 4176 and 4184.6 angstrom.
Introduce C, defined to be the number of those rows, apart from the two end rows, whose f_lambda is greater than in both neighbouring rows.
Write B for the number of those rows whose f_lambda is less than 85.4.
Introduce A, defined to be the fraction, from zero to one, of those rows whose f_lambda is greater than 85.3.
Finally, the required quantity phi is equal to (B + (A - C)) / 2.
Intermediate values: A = 0.33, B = 6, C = 1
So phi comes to 2.67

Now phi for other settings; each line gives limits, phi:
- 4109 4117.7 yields 1.33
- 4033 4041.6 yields 2.67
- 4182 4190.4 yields 3.11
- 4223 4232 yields 4.06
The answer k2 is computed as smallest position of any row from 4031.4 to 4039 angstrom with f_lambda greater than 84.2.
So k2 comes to 4037.40 angstrom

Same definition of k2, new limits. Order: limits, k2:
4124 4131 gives 4124.79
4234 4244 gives 4242.30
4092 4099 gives 4094.51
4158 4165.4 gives 4159.12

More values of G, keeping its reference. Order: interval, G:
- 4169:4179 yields 8.3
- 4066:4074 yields 13.8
